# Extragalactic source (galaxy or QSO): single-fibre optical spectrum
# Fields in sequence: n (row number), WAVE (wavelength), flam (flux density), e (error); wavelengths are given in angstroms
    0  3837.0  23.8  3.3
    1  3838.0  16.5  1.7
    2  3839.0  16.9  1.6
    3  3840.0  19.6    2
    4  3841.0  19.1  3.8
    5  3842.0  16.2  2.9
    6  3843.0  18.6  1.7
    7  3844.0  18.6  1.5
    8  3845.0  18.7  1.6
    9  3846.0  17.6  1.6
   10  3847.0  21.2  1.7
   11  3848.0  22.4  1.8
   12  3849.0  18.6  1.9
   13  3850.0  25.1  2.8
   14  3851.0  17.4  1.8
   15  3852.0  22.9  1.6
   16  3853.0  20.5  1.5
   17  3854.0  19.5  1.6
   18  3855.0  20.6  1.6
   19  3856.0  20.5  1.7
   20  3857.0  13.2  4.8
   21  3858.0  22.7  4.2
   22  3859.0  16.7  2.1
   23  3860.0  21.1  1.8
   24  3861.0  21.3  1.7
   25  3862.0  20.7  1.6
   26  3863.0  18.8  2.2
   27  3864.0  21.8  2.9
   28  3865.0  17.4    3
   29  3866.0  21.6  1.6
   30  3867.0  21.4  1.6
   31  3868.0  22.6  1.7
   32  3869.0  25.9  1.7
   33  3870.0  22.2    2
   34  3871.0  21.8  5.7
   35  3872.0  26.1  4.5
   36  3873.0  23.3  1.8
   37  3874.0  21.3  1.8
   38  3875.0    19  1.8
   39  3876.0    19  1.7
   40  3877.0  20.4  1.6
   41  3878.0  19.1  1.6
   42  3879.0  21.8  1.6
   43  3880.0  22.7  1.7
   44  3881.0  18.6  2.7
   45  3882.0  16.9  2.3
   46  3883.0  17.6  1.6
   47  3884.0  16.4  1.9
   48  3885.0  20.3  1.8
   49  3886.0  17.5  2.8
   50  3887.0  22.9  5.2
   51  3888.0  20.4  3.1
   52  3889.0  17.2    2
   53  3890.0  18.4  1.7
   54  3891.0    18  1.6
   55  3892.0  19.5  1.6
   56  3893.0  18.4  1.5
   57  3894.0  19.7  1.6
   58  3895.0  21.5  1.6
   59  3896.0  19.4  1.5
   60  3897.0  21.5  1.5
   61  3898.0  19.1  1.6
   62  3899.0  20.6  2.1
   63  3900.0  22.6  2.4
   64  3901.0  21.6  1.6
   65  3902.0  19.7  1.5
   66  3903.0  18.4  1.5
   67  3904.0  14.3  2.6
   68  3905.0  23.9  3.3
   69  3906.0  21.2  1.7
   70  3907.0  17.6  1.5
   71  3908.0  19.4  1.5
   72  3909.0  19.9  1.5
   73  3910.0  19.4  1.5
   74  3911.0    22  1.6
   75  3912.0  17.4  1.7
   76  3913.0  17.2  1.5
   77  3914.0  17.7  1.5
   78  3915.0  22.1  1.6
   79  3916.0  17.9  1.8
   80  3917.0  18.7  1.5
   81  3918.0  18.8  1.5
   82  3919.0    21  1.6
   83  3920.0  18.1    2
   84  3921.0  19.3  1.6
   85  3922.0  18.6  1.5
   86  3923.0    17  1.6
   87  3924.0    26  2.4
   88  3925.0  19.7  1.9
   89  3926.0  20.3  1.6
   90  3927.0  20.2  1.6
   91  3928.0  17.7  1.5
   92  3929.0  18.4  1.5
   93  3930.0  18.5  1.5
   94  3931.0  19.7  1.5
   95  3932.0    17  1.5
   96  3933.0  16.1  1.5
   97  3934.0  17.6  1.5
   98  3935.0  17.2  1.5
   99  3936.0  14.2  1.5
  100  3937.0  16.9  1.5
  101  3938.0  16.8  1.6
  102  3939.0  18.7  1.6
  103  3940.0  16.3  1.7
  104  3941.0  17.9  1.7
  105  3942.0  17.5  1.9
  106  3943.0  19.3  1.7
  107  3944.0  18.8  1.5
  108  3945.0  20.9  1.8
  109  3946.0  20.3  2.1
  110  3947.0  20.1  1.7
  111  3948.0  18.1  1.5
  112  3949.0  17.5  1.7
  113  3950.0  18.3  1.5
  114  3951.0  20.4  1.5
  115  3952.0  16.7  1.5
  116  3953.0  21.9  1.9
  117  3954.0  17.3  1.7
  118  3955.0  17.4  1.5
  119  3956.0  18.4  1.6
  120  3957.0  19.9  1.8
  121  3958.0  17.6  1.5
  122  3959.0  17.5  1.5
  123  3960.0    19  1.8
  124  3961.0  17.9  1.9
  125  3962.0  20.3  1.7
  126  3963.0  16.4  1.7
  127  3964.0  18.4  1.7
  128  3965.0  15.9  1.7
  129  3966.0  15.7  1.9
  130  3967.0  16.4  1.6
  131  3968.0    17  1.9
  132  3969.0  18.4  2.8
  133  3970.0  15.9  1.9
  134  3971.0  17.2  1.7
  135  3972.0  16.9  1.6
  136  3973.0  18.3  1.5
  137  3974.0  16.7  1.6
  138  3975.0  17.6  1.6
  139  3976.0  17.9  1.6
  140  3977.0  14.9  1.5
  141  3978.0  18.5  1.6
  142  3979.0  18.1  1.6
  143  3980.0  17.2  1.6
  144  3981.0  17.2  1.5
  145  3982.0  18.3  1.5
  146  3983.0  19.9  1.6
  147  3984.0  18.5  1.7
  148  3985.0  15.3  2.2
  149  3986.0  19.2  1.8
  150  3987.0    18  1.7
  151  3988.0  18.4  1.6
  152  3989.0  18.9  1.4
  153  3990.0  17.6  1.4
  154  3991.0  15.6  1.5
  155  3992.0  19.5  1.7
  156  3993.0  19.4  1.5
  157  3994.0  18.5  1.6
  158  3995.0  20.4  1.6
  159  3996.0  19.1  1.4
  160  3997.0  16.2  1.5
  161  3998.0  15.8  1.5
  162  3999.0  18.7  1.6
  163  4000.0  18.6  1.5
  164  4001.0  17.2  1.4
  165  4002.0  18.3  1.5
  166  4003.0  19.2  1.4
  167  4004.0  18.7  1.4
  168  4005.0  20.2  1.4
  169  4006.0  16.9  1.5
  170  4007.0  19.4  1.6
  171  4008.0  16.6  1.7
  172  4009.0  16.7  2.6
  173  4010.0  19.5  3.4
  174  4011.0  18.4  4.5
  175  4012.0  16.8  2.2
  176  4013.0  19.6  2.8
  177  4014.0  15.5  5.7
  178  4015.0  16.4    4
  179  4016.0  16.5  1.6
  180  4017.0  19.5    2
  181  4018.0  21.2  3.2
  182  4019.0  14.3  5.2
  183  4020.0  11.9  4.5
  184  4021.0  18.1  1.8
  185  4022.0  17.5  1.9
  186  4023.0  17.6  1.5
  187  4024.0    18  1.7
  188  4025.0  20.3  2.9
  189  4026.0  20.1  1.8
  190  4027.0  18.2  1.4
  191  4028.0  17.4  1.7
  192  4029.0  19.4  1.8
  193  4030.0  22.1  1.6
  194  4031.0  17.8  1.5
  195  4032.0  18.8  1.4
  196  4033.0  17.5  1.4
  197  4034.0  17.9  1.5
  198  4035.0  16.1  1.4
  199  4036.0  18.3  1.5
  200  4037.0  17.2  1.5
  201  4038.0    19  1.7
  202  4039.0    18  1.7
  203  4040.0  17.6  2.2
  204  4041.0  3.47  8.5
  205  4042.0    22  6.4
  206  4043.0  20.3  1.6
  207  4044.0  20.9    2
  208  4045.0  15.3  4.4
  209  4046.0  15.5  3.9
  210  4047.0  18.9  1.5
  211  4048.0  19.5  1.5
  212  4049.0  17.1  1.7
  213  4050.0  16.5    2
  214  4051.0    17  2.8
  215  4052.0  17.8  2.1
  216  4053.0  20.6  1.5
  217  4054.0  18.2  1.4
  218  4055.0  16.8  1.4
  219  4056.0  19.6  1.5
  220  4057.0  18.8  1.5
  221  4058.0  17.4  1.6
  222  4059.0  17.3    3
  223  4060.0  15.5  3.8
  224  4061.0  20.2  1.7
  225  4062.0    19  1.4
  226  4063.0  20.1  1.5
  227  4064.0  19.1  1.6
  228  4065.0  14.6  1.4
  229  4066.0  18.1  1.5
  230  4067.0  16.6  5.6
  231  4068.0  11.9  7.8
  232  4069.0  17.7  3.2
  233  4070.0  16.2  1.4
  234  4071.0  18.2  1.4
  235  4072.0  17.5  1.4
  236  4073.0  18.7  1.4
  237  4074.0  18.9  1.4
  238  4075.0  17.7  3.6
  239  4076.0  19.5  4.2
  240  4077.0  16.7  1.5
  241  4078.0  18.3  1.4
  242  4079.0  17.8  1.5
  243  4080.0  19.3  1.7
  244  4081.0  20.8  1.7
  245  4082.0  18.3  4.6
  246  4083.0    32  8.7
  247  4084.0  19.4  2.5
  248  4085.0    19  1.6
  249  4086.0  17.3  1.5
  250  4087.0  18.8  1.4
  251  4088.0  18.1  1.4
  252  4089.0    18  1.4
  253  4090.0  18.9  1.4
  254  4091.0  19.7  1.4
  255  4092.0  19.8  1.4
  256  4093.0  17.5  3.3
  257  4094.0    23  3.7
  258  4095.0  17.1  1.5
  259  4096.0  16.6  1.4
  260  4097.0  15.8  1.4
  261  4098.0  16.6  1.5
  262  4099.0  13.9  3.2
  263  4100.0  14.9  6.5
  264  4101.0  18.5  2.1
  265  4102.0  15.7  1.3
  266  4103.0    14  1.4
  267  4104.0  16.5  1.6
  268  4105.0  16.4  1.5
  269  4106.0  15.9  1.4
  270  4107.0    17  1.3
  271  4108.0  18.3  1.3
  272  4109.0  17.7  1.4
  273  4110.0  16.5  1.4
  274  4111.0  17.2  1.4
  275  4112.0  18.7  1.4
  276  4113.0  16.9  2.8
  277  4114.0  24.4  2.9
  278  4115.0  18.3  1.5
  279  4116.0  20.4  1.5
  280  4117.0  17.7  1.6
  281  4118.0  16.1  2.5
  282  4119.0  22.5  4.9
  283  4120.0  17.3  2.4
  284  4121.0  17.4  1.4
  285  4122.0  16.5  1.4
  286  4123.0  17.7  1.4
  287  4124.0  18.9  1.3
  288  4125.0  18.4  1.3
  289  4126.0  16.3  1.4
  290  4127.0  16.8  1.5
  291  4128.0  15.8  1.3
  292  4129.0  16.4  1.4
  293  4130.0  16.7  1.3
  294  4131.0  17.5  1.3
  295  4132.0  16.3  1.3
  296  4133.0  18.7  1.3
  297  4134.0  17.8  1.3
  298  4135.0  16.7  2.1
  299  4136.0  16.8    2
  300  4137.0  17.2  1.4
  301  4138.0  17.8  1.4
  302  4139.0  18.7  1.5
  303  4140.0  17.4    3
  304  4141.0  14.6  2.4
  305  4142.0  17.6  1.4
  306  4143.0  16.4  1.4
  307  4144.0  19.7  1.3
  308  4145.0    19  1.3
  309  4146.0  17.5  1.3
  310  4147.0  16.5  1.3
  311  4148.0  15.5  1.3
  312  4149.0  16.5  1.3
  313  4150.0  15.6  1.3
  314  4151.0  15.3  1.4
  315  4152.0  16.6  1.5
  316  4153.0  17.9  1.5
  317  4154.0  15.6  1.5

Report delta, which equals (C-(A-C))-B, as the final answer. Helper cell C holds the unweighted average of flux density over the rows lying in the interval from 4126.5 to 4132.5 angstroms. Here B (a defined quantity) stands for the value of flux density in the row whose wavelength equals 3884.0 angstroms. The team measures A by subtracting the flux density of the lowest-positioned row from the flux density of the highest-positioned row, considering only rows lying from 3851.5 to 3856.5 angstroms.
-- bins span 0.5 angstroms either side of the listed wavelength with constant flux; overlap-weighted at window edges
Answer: 19.2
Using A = -2.4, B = 16.4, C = 16.6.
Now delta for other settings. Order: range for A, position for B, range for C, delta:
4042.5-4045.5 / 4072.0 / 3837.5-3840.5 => 22.8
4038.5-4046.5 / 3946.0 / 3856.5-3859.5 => 17.3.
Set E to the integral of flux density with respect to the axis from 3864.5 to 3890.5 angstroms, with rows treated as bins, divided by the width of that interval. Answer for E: 20.5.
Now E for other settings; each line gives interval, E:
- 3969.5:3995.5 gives 17.8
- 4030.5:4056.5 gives 17.6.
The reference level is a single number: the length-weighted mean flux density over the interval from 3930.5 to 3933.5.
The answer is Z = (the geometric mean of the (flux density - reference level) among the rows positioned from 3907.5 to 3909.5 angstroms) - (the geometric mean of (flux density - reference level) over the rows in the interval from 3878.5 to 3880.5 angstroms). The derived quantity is -3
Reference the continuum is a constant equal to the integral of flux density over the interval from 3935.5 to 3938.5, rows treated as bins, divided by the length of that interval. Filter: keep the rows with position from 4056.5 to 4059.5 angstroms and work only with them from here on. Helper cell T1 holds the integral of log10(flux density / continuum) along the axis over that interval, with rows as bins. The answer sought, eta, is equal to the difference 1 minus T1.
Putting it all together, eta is 0.86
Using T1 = 0.14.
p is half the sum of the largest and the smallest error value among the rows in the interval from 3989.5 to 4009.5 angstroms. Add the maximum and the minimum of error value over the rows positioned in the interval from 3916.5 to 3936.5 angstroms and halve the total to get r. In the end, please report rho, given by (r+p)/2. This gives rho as 2.0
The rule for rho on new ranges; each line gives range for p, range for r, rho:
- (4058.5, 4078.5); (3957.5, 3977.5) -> 3.4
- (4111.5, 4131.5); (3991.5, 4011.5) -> 3.0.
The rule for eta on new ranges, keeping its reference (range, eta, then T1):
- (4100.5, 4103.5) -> 1.00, 0.00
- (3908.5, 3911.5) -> 0.68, 0.32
